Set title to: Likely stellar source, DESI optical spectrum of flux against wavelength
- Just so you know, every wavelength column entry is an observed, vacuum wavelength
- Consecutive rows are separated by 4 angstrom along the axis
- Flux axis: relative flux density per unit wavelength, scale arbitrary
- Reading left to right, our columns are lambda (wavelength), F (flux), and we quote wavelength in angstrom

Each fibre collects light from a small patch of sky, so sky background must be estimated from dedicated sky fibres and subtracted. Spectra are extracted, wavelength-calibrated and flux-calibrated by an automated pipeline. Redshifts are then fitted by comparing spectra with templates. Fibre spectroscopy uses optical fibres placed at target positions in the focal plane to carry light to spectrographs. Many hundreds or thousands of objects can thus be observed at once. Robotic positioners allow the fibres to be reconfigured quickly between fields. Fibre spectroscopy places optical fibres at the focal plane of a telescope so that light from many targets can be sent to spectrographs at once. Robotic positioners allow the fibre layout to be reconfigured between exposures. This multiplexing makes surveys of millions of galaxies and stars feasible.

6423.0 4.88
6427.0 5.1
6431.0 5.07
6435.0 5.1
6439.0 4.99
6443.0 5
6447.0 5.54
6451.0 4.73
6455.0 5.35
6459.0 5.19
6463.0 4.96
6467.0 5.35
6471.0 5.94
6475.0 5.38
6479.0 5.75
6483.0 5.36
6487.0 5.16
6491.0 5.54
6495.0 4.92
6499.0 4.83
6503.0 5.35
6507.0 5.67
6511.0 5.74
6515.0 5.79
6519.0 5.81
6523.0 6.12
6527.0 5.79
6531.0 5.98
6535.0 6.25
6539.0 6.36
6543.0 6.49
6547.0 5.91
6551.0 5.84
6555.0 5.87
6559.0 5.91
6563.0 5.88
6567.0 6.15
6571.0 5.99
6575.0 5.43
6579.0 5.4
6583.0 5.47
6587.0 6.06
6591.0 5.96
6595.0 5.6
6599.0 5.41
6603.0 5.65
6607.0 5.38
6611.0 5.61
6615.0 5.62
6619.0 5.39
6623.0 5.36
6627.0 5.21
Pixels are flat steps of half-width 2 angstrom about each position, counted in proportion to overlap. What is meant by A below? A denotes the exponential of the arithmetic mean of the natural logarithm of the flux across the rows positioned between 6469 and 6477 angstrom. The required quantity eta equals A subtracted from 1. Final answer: -4.7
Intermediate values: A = 5.7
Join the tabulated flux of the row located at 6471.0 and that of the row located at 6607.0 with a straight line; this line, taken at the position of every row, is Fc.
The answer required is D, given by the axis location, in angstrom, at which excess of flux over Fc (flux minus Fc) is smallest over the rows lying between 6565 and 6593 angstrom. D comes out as 6579.0 angstrom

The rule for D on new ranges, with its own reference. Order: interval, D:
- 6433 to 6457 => 6451.0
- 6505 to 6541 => 6507.0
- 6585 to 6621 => 6599.0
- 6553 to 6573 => 6555.0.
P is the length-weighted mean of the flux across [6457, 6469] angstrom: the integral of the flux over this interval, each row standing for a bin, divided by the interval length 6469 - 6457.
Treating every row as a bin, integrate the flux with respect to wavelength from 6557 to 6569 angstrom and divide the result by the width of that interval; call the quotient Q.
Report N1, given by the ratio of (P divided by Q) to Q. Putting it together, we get 0.144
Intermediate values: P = 5.17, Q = 5.98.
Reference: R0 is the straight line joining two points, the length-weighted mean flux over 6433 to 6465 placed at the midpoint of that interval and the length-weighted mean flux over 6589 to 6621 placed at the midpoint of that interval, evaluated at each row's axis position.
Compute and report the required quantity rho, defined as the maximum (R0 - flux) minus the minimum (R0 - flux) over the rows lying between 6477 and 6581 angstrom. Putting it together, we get 1.53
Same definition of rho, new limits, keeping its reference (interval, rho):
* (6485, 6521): 0.92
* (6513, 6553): 0.67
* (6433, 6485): 1.15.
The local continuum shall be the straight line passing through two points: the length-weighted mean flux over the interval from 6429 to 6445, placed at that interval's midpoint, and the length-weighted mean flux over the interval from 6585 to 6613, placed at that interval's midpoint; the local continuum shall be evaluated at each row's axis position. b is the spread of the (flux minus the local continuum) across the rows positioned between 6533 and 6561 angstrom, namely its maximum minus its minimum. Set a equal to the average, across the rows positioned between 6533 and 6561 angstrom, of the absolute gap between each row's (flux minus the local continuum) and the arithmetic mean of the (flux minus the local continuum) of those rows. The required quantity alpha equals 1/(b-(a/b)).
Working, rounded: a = 0.26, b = 0.68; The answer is 3.4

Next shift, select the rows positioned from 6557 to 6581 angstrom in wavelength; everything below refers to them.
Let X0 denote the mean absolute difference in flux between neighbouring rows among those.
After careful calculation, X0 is 0.21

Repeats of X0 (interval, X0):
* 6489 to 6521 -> 0.24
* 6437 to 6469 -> 0.39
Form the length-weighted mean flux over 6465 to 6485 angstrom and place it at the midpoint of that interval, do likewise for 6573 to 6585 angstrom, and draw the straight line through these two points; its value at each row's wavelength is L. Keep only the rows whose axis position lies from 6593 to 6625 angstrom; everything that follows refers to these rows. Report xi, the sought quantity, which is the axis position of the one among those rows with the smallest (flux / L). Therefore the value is 6623.0 angstrom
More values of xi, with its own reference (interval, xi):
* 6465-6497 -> 6495.0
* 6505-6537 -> 6507.0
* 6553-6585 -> 6579.0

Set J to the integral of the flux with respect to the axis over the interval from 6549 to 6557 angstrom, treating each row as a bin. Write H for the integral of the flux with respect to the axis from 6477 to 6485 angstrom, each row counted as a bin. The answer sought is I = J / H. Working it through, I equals 1.05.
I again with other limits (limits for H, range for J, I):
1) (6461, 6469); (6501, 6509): 1.07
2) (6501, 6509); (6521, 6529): 1.08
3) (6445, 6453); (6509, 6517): 1.12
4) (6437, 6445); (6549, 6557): 1.17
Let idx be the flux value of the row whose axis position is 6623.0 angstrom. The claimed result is 5.36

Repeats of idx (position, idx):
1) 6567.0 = 6.15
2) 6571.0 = 5.99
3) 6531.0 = 5.98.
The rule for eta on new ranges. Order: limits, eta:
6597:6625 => -4.5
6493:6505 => -4.0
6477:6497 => -4.3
